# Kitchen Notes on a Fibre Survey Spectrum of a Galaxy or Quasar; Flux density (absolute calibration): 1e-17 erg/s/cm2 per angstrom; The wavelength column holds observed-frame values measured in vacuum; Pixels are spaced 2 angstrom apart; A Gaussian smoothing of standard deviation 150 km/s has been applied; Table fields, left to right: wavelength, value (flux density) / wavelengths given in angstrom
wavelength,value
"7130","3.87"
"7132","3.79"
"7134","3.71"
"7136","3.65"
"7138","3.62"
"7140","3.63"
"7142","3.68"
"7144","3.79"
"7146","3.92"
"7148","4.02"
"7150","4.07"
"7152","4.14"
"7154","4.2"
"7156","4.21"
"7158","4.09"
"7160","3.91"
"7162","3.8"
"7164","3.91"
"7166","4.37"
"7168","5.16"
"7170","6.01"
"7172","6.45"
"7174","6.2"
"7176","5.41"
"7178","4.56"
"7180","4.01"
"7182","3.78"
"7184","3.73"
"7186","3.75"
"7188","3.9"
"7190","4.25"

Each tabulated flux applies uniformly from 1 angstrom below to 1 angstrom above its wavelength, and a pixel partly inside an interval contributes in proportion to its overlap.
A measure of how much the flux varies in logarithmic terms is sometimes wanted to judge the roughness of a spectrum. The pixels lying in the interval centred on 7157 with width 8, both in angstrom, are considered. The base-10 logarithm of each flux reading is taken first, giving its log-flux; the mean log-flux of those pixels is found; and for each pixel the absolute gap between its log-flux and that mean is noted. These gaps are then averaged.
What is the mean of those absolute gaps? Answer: 0.011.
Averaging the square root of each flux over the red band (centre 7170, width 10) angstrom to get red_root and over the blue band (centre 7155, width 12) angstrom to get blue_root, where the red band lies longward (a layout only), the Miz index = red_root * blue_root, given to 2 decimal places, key 4.80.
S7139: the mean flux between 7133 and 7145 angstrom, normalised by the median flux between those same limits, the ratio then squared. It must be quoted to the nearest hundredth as 1.01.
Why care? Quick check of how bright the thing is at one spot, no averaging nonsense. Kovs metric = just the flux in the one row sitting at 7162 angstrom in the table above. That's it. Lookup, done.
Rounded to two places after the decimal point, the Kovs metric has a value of 3.80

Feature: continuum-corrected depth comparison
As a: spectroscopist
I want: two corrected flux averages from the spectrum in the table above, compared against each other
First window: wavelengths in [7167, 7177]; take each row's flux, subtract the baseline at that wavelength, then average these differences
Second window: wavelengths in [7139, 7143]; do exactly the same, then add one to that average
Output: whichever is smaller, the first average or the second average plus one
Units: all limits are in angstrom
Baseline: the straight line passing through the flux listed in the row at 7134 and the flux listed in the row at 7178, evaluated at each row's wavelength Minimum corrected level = 0.81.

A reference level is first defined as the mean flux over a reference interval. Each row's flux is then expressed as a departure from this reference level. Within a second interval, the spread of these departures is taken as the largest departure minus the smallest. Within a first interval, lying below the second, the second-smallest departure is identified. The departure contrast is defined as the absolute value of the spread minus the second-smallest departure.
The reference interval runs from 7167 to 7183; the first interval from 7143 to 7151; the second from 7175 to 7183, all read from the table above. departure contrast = 2.9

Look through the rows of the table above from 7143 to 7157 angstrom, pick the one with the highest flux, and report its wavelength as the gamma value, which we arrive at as 7156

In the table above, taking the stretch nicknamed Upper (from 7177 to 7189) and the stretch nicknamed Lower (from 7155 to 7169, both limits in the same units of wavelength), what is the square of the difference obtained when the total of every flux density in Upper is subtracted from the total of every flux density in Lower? 33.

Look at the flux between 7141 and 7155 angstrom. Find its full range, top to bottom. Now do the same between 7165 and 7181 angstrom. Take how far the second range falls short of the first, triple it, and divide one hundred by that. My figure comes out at -17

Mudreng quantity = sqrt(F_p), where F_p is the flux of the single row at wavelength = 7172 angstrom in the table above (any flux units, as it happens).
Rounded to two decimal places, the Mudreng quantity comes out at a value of 2.54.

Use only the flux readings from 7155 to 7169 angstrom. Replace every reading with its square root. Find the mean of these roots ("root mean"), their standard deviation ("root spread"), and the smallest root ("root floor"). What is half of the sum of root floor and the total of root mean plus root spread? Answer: 2.05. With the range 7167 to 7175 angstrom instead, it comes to 2.41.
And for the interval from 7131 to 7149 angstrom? 1.94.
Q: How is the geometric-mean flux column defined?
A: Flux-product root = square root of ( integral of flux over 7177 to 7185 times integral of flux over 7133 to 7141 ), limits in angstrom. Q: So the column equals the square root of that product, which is 31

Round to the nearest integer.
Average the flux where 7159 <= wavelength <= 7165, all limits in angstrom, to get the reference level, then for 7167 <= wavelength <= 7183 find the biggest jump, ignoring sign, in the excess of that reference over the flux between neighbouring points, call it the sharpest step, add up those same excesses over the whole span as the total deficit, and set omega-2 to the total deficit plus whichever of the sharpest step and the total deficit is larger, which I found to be -10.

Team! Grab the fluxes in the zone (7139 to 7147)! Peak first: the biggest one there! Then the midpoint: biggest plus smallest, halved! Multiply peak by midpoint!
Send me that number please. 14.8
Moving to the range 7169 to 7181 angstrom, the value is 33.7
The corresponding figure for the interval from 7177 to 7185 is 18.9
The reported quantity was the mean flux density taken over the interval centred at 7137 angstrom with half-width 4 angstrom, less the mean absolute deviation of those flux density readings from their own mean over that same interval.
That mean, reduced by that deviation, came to 3.62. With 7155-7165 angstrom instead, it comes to 3.85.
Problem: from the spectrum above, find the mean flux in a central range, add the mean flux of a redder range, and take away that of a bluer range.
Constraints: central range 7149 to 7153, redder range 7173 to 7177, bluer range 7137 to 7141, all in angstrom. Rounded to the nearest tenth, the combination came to 6.3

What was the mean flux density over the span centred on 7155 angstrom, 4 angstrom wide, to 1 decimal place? 4.2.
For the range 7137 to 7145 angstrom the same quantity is 3.7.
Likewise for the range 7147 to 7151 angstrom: 4.0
